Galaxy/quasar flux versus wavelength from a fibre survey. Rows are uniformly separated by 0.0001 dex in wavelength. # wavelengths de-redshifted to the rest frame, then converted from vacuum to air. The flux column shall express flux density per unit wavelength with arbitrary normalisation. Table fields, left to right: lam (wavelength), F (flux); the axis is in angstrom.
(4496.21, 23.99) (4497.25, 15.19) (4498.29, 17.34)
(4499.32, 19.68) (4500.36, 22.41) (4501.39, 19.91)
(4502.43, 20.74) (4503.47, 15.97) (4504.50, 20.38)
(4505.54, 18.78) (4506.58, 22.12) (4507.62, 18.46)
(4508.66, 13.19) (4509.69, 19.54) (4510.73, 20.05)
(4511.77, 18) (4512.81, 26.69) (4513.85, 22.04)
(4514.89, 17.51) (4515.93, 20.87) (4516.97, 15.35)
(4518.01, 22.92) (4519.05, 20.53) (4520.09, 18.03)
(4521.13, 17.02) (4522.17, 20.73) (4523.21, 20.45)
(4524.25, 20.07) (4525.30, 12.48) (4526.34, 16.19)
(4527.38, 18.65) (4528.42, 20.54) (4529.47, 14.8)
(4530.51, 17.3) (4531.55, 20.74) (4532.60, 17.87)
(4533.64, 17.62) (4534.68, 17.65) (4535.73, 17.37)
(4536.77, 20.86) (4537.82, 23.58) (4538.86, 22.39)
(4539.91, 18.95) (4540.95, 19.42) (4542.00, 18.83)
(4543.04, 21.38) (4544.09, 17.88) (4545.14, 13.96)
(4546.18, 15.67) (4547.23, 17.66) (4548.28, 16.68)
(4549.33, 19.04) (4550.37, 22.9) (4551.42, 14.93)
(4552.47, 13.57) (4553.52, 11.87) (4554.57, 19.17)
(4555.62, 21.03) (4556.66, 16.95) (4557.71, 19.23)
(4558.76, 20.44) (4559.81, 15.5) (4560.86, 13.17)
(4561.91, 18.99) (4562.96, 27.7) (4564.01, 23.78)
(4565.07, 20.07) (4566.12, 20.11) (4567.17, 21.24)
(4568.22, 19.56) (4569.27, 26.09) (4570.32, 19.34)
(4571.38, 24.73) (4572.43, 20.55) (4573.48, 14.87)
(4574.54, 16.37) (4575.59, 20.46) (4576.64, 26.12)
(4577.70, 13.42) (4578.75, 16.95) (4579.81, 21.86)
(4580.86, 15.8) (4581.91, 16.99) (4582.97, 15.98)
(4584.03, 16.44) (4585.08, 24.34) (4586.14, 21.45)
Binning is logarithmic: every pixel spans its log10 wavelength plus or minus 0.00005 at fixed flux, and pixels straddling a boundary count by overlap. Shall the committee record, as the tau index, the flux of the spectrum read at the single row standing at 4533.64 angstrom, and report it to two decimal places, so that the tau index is 17.62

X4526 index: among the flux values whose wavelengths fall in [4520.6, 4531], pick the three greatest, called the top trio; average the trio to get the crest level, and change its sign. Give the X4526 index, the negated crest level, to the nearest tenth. -20.6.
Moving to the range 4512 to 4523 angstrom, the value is -23.9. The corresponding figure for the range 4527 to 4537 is -20.7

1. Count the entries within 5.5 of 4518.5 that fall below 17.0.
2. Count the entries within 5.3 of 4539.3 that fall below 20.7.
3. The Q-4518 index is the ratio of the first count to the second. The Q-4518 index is 0.17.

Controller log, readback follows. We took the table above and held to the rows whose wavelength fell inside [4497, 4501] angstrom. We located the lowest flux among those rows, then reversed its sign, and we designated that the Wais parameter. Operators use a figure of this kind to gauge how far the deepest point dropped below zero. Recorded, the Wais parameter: -15.2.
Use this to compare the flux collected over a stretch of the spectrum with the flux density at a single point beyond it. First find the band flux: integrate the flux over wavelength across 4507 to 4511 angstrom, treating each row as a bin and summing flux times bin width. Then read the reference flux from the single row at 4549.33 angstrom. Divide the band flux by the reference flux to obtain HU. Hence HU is 4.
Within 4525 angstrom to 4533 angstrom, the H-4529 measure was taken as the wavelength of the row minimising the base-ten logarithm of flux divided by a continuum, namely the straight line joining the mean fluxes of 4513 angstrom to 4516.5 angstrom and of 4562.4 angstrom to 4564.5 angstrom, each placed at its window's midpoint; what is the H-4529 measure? 4525.30 angstrom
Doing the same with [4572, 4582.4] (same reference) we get 4577.70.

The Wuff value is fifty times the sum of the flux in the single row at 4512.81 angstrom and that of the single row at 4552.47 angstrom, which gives 2013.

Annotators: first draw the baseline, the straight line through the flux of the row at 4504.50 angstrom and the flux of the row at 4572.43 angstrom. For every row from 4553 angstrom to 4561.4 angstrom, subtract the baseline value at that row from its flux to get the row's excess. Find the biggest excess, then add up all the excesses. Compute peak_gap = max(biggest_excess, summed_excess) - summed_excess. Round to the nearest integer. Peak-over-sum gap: 27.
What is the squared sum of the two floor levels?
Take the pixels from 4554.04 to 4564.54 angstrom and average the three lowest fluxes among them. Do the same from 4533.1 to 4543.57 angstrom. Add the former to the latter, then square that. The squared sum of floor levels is 1073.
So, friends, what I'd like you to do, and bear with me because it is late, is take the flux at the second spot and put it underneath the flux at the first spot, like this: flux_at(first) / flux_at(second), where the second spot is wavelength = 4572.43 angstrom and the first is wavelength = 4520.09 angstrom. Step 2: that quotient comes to 0.88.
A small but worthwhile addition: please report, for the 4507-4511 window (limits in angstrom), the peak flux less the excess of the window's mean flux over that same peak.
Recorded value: 22.3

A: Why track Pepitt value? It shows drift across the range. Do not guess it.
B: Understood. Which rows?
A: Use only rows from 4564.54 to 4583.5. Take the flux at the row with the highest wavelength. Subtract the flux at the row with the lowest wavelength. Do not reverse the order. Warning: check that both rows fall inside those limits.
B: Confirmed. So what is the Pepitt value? -4.1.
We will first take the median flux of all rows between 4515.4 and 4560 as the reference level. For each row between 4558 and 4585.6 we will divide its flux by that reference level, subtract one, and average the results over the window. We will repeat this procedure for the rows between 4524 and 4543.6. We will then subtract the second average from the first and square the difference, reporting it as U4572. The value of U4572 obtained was 0.002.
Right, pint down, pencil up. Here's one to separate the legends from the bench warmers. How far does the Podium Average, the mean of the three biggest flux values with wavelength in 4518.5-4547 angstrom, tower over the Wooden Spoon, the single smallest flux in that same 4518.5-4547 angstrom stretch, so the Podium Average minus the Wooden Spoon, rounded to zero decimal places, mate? 10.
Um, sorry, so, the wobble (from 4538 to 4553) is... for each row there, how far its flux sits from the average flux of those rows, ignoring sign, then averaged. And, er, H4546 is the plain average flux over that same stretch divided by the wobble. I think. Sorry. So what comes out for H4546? 7.8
